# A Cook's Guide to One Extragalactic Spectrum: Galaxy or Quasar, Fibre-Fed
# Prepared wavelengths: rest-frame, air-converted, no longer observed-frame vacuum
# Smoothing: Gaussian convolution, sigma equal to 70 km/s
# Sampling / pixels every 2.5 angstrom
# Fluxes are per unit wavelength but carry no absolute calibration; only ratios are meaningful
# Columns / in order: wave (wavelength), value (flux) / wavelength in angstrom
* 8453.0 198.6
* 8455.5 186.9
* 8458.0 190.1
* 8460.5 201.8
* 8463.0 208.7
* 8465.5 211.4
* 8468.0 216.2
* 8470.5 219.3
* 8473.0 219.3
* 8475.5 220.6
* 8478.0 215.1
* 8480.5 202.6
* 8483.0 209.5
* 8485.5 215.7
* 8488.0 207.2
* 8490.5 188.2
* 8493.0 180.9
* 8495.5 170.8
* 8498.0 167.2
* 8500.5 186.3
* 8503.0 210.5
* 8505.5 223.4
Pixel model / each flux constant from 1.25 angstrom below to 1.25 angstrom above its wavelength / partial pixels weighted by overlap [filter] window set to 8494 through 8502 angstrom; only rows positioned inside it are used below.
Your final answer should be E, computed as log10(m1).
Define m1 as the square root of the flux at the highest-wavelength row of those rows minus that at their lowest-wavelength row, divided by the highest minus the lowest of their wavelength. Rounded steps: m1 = 0.12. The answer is -0.9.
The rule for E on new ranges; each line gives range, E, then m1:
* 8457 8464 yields -0.9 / 0.13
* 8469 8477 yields -2.1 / 0.01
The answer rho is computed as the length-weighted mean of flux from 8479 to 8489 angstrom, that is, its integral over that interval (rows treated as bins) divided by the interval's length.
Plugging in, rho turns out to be 209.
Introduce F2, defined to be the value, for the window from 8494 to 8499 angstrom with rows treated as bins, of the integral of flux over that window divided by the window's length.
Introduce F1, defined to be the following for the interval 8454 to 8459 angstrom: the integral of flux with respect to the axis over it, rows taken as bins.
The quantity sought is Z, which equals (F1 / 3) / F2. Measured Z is 1.86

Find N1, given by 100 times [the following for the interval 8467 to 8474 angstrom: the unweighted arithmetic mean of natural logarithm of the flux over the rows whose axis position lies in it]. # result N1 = 539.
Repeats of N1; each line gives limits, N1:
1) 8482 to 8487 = 536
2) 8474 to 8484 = 536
